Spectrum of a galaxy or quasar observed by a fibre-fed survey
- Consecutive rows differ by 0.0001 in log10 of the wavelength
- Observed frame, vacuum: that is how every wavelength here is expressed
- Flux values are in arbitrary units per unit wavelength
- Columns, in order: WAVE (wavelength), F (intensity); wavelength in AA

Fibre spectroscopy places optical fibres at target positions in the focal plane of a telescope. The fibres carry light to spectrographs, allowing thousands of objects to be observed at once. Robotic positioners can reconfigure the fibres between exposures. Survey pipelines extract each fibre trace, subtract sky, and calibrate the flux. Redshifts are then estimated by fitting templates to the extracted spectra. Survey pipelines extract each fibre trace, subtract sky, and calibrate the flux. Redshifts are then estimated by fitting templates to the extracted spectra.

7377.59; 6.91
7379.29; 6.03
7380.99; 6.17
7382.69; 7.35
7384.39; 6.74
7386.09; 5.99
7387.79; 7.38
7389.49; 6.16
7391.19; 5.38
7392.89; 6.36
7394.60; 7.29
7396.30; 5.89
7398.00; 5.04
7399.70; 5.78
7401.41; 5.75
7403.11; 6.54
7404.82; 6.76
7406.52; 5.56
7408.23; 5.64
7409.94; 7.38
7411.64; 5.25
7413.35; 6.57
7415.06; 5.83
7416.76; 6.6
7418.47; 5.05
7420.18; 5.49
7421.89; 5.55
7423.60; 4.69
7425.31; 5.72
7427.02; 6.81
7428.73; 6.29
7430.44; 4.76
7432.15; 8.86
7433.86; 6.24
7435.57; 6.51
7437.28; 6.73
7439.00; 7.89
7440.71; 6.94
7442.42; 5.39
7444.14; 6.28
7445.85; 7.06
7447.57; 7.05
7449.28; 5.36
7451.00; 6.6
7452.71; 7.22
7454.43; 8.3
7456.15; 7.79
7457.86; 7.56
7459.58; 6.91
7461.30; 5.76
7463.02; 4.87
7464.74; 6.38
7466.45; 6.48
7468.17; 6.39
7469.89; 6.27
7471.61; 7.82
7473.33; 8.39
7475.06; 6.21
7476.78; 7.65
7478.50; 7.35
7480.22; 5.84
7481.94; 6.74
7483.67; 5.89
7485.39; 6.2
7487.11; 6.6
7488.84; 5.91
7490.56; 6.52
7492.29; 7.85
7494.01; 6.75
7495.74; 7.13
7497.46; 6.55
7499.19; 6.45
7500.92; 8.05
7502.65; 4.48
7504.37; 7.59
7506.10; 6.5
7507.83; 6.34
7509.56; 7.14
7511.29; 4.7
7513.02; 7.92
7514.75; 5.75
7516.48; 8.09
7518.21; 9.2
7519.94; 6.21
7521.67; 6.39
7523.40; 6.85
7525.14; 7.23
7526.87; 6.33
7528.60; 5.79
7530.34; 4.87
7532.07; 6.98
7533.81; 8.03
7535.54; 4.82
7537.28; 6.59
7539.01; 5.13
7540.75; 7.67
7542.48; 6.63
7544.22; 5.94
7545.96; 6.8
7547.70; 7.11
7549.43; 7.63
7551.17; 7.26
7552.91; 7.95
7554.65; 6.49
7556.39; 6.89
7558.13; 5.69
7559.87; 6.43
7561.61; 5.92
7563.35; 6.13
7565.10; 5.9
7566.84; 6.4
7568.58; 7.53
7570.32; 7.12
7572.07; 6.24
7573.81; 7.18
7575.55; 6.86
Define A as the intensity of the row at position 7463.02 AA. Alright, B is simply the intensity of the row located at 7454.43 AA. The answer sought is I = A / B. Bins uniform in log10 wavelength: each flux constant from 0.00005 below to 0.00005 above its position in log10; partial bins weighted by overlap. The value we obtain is 0.59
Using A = 4.87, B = 8.3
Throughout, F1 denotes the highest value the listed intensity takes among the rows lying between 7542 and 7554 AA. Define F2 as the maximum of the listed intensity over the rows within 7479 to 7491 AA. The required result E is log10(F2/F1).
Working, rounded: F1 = 7.95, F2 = 6.74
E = -0.07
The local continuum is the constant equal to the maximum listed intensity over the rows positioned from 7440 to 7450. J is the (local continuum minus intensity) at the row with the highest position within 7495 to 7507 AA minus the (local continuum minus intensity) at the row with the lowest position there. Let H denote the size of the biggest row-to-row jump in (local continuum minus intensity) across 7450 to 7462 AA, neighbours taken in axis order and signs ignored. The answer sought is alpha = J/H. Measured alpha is 0.5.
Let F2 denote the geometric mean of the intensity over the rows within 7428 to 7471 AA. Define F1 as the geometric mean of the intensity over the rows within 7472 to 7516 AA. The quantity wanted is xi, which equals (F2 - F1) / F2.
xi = -0.004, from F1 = 6.59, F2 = 6.56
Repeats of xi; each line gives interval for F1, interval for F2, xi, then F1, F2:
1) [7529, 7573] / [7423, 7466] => -0.005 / 6.51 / 6.47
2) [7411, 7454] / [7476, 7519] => 0.073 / 6.20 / 6.68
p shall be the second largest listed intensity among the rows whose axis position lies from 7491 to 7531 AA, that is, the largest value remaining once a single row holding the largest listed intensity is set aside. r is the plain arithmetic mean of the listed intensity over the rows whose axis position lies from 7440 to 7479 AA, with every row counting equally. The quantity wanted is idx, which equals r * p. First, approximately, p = 8.09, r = 6.78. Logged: 54.9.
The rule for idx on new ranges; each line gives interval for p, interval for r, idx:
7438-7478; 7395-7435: 49.8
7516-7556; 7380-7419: 50.1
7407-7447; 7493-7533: 52.6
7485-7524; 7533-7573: 53.6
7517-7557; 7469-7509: 54.1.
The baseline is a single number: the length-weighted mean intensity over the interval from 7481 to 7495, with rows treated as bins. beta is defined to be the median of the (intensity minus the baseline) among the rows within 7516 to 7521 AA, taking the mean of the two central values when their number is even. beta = 1.53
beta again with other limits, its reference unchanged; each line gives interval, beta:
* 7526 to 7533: -0.50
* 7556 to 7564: -0.43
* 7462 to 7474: -0.17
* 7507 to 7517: 0.18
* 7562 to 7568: -0.43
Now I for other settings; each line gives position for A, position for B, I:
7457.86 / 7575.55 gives 1.10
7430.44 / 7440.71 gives 0.69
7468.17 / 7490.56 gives 0.98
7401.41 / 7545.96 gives 0.85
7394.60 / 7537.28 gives 1.11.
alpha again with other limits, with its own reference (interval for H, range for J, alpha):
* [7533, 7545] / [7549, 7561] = 0.4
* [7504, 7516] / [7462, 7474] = -1.1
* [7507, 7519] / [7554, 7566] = 0.2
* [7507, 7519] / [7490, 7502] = -0.5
